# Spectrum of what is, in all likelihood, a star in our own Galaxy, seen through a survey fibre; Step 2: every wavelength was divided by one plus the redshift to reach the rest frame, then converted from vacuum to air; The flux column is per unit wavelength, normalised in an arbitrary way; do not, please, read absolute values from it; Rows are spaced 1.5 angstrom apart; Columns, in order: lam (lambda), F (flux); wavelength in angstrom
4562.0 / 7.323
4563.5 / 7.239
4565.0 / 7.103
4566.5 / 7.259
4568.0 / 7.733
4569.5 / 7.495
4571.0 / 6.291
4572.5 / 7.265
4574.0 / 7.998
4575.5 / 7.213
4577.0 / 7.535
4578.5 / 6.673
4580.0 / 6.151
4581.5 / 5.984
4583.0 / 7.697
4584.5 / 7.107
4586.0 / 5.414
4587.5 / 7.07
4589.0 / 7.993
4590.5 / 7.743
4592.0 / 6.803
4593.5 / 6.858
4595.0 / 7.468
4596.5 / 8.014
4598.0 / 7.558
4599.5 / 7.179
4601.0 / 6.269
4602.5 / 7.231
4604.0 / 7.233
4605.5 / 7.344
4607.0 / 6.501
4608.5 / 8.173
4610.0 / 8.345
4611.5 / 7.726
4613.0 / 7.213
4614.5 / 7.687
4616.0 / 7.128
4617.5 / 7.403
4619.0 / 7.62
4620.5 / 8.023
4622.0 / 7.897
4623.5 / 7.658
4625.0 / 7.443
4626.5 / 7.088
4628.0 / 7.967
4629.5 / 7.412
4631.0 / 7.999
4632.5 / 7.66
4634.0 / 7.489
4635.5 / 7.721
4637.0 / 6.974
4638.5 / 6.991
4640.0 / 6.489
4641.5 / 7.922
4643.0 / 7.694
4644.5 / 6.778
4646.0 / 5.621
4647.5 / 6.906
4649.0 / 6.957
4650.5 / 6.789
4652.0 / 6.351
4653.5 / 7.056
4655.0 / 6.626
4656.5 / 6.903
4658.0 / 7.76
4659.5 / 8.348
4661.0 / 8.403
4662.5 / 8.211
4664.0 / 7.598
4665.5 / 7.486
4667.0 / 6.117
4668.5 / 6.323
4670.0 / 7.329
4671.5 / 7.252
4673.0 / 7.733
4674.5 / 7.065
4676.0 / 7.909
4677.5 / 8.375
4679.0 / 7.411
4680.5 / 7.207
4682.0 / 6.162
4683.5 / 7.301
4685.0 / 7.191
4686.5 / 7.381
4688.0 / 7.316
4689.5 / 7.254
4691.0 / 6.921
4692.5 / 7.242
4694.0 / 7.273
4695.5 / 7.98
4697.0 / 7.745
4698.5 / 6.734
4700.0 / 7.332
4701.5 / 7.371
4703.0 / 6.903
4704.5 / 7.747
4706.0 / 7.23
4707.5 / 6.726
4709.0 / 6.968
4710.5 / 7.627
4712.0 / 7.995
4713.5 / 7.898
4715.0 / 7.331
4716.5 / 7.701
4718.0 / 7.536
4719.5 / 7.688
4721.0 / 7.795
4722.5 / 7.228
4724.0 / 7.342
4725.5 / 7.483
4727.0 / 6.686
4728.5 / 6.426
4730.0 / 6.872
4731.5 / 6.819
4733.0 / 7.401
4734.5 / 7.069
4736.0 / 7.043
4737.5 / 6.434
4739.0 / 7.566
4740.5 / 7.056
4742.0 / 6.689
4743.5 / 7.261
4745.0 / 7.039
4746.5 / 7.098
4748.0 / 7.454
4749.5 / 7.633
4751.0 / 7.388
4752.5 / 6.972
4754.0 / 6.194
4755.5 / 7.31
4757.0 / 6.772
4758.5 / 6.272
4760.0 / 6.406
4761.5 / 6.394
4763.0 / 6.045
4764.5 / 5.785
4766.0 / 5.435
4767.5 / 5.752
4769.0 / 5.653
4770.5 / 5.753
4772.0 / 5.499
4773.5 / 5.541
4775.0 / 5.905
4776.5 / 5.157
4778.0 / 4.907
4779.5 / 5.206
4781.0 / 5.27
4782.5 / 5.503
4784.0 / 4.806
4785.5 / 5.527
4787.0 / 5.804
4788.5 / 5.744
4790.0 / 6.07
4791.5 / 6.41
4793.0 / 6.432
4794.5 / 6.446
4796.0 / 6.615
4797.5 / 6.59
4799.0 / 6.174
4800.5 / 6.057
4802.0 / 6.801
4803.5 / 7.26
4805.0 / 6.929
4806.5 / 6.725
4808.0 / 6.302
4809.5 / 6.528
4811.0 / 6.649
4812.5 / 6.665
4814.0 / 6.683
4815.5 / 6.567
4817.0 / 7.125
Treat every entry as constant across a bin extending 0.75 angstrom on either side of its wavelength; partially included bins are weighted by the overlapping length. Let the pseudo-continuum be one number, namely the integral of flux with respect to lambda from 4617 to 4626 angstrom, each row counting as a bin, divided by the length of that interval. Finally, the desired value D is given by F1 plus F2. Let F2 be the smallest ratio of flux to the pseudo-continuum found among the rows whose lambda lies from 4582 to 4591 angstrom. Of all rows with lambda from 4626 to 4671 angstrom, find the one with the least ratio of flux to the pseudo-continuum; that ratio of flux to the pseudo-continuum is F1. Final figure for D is 1.44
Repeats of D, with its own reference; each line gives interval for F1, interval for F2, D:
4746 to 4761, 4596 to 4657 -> 1.54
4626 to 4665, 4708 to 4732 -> 1.57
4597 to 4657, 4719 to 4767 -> 1.44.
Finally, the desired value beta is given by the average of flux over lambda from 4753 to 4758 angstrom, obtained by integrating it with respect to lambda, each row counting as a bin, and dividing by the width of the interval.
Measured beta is 6.7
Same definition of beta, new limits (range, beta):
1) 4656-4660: 7.7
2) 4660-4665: 8.1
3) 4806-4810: 6.5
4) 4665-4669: 6.6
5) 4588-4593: 7.5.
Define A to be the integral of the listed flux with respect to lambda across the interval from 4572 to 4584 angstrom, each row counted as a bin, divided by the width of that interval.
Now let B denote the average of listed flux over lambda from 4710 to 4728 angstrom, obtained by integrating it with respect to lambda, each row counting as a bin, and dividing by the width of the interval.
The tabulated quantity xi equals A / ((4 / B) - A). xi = -1.08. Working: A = 7.06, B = 7.51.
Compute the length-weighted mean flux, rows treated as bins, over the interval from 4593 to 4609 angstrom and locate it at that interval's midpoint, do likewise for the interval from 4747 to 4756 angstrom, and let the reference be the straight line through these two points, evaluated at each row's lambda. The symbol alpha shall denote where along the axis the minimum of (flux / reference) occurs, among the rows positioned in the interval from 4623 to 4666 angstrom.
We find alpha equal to 4646.0 angstrom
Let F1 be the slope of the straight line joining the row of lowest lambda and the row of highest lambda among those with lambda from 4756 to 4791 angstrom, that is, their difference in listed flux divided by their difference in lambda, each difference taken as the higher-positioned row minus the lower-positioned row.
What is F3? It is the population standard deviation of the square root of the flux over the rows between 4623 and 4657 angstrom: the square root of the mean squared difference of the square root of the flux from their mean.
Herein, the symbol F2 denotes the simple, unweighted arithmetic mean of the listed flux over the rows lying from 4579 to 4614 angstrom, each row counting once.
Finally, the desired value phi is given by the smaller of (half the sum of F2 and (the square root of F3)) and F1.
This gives -0.021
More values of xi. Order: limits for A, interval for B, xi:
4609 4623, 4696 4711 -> -1.08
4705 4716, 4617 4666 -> -1.08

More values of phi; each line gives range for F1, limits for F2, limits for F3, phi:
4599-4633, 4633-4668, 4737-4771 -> 0.015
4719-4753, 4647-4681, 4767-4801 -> -0.022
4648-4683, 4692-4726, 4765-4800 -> -0.024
